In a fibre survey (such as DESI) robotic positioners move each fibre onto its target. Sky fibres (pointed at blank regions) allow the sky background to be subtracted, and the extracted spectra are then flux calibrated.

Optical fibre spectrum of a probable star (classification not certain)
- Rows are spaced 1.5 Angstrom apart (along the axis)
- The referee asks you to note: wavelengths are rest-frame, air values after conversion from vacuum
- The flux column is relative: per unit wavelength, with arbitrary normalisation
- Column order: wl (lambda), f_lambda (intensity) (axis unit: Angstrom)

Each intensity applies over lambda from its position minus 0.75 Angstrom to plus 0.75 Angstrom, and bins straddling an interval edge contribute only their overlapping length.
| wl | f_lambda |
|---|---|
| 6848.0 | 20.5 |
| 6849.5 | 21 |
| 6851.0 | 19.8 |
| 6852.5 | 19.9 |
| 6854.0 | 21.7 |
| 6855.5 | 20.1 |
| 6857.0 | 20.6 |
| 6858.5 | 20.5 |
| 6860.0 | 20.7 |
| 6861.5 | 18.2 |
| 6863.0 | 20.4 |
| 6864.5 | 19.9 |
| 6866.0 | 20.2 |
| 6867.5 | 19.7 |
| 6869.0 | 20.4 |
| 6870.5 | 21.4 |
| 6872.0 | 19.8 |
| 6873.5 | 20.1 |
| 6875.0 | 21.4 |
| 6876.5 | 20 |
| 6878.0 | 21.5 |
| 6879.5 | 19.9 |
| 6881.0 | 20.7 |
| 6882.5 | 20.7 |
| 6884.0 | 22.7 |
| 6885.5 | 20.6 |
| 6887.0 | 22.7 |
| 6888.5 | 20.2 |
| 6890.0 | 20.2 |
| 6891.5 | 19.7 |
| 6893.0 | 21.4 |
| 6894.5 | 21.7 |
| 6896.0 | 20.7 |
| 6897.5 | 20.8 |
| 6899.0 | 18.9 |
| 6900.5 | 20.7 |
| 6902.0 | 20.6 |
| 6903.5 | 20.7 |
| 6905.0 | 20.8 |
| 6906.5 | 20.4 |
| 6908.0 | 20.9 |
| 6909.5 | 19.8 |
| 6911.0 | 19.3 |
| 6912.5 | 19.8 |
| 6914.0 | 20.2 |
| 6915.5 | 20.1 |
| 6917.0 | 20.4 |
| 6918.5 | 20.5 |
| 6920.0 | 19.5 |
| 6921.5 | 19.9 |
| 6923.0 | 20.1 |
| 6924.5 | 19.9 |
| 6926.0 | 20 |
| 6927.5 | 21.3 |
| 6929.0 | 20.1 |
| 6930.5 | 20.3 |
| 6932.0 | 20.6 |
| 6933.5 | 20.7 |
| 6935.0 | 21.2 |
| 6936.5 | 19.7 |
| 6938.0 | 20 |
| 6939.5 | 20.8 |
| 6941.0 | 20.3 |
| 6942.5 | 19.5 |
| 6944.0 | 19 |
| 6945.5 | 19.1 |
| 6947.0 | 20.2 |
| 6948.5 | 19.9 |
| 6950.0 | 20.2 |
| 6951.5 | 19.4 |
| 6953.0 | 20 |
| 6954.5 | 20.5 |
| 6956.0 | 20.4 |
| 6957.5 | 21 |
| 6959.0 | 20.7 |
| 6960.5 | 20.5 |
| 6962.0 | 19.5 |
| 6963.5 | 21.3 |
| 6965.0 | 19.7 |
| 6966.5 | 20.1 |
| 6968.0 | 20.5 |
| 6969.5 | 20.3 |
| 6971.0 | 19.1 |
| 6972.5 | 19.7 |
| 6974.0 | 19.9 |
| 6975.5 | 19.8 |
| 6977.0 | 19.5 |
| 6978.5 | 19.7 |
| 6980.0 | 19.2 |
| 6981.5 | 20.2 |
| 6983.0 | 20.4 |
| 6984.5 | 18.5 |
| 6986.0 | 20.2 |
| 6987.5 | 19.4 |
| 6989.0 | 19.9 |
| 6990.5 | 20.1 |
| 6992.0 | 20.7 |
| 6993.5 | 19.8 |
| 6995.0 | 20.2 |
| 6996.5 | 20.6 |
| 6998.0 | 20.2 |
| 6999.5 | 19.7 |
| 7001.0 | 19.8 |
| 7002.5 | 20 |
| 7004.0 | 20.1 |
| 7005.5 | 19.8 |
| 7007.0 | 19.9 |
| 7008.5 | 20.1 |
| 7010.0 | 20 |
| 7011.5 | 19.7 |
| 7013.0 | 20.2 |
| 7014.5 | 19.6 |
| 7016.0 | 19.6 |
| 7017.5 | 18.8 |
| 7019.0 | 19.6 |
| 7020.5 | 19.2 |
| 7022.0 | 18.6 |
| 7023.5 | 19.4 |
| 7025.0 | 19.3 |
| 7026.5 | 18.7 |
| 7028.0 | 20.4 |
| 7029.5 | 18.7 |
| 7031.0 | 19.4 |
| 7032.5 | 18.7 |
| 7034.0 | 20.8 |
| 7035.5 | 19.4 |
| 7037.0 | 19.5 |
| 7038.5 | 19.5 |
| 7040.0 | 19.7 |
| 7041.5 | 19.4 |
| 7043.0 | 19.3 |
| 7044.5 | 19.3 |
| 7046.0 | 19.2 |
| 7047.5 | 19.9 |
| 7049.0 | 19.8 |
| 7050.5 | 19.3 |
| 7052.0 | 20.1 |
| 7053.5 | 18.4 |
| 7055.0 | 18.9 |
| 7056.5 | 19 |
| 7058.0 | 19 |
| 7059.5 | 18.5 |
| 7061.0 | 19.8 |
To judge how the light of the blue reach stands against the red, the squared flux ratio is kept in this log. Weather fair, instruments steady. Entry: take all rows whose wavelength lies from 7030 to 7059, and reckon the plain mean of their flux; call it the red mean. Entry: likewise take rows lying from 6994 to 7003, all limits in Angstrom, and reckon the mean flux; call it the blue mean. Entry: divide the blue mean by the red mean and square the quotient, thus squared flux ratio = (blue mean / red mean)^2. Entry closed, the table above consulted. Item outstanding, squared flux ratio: 1.07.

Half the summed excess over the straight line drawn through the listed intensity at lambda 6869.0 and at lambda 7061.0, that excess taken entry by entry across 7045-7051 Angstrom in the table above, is -0.6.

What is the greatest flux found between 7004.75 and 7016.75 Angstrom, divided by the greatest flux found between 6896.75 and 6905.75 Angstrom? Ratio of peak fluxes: 0.971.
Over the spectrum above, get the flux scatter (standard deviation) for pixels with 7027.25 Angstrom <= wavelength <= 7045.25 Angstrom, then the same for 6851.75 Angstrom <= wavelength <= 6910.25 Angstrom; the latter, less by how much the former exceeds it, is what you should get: 1.1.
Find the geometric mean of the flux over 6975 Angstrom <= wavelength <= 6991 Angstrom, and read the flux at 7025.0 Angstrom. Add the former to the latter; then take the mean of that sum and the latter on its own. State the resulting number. 29.2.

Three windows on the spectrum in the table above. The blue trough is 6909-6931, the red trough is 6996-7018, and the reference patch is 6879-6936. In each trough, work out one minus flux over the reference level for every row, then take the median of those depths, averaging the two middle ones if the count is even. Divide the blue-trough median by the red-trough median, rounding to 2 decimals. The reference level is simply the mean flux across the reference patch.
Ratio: 0.66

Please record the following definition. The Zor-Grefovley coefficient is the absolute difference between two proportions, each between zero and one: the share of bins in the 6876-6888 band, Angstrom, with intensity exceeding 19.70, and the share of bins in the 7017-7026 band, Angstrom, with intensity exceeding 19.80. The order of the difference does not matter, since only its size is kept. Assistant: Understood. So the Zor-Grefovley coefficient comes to 1.00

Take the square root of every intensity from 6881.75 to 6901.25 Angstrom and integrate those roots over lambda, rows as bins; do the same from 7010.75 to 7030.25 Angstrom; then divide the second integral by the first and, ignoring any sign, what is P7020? 0.96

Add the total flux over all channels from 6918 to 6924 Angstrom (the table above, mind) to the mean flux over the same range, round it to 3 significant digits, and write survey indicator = 100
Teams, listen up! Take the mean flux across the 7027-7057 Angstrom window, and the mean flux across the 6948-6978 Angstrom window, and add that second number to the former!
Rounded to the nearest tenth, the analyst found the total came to 39.5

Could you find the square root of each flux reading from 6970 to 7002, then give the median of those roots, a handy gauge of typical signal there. 4.45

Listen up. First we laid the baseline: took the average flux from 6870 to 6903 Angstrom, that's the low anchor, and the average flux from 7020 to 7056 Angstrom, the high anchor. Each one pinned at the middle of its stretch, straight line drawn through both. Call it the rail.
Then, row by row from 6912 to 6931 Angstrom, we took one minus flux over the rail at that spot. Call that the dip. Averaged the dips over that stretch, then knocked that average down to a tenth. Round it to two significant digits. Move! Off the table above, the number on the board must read 0.0013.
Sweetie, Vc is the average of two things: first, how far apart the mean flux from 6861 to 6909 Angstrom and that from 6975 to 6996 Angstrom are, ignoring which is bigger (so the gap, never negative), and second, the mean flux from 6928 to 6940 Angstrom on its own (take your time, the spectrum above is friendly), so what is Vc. 10.58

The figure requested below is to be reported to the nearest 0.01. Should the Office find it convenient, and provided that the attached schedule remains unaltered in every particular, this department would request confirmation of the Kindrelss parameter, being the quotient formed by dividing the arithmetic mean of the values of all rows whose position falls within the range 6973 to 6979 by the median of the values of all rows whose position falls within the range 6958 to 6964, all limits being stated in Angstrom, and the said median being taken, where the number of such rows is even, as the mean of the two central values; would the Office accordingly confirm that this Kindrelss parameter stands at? 0.96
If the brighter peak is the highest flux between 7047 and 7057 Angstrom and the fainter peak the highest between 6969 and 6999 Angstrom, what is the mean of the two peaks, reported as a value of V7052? 20.4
